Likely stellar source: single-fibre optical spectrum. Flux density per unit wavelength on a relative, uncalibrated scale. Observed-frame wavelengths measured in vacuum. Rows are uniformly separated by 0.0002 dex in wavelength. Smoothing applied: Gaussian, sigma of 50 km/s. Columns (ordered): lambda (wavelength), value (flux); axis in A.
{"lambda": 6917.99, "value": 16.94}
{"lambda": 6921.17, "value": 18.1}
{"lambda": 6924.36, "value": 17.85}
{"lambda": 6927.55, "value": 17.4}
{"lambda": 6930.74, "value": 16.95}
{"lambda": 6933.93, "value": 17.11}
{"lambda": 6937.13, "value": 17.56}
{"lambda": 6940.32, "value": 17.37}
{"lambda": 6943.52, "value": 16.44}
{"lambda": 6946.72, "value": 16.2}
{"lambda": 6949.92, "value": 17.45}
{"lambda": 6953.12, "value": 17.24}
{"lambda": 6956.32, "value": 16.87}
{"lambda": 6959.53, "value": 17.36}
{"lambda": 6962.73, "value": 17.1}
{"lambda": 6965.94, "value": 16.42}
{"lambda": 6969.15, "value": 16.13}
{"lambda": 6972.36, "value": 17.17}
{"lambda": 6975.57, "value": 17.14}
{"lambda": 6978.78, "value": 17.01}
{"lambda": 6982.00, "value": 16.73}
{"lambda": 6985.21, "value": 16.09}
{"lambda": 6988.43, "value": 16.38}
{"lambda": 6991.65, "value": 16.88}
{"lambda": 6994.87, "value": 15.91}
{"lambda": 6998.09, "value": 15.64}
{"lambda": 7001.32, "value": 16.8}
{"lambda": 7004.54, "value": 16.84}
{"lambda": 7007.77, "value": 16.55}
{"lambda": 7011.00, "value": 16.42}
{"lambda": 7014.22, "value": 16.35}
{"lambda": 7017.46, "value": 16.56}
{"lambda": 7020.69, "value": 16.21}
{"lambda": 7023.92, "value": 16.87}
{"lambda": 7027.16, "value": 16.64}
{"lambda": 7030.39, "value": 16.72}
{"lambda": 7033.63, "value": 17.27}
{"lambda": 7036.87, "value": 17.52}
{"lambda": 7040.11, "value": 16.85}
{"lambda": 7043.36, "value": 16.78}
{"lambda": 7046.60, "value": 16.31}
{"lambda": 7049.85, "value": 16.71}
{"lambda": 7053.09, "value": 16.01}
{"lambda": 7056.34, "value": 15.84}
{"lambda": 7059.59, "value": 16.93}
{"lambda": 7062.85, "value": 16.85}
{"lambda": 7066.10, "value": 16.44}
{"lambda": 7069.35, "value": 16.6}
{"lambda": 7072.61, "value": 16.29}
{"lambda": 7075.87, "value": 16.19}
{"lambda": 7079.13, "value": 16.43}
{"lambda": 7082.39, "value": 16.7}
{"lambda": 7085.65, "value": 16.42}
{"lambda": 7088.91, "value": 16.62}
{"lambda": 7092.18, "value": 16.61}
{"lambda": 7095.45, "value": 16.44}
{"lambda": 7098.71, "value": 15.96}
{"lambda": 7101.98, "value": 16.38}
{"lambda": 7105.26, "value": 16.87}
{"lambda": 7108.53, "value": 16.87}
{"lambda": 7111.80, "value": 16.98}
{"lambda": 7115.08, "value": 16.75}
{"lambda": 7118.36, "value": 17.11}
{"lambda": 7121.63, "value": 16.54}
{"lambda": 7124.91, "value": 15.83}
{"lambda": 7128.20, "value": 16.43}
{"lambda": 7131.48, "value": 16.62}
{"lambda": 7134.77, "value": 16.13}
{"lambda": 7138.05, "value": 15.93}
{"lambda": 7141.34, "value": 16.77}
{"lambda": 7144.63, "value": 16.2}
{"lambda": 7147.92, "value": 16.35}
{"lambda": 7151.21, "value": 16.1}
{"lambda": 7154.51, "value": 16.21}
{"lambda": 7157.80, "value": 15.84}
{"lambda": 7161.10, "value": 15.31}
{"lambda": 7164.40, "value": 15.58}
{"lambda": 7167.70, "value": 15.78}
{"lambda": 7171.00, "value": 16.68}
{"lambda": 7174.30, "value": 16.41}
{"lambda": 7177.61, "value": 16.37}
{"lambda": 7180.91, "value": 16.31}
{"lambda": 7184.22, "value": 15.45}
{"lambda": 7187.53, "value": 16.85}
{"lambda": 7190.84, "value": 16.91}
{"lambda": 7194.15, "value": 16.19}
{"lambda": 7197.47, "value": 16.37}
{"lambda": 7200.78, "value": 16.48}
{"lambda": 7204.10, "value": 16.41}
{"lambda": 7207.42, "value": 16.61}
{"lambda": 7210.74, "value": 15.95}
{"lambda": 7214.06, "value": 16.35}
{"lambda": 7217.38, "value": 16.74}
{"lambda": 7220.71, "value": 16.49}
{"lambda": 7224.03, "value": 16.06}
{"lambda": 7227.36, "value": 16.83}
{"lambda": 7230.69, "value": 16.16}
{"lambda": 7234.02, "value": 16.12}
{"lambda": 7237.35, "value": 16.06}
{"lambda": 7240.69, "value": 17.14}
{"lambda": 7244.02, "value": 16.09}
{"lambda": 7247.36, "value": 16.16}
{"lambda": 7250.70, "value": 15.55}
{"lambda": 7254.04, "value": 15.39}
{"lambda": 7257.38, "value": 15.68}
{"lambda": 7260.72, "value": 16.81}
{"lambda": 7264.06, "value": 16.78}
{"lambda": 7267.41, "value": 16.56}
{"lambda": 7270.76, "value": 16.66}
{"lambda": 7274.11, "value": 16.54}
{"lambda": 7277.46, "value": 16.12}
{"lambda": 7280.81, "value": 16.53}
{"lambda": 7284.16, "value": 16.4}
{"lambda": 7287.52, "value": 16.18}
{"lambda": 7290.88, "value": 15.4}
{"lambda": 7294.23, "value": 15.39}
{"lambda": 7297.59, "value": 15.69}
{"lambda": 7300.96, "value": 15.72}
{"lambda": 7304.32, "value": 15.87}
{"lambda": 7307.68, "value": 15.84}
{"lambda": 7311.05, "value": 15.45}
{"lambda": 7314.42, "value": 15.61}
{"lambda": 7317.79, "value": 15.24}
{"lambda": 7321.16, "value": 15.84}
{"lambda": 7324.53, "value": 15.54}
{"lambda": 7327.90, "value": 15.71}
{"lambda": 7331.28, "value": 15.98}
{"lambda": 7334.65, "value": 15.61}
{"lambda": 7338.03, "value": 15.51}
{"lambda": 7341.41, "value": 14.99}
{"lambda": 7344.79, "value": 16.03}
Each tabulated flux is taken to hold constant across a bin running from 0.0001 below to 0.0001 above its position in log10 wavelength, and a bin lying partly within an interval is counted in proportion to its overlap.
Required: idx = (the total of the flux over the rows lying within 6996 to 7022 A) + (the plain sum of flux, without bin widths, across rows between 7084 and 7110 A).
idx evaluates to 264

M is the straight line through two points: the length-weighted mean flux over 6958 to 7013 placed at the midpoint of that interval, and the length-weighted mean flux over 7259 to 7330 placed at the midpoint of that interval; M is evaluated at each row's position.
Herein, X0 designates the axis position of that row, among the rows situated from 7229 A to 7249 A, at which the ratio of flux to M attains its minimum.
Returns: 7237.35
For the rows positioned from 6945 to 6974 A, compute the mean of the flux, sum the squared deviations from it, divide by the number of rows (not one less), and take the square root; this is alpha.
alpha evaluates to 0.48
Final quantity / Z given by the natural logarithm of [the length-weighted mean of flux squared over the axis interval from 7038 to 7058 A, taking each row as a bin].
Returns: 5.60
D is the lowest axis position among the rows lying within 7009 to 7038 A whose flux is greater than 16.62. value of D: 7023.92 A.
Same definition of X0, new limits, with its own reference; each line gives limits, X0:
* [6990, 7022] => 6998.09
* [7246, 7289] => 7254.04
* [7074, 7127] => 7124.91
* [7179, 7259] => 7184.22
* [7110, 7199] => 7161.10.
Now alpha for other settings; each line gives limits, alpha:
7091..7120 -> 0.34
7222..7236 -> 0.31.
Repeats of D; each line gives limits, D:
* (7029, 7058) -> 7030.39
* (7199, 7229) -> 7217.38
